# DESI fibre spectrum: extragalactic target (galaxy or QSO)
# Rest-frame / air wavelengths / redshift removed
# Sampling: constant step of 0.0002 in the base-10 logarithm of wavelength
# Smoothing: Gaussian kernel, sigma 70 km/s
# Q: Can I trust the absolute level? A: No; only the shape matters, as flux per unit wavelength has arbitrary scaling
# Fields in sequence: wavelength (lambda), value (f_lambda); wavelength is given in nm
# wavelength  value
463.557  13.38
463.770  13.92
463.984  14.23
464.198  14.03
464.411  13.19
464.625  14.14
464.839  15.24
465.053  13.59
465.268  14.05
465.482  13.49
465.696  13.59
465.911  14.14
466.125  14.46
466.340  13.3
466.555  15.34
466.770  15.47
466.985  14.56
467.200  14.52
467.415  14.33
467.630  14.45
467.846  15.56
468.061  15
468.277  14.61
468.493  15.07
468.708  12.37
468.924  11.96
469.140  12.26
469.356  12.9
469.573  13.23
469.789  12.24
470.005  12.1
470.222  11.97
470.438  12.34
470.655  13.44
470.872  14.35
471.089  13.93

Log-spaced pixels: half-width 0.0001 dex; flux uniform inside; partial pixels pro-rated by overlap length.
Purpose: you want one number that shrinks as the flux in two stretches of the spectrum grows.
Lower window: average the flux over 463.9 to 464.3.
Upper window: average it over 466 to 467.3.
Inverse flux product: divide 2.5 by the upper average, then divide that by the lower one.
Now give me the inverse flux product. 0.0121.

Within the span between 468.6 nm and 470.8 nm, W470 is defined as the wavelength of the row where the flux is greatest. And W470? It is 470.655 nm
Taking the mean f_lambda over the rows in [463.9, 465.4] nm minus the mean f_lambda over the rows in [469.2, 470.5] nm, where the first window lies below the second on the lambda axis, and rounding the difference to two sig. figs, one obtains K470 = 1.6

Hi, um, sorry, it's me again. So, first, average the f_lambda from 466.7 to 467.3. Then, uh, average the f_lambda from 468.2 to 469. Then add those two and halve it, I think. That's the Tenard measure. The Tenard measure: 14.2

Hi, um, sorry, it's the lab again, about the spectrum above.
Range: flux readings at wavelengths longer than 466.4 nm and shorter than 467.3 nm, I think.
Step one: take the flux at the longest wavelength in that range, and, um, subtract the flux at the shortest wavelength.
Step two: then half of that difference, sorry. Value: -0.41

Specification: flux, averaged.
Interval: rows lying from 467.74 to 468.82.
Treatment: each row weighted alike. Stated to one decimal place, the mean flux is 14.5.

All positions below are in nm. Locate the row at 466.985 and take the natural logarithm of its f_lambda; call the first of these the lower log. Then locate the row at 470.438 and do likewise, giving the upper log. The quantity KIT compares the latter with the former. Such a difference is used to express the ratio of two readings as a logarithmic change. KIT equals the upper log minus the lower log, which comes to -0.17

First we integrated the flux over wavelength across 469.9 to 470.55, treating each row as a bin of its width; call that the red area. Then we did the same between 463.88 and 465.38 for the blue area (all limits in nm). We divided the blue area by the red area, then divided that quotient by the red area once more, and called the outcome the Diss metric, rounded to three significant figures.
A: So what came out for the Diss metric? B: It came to 0.339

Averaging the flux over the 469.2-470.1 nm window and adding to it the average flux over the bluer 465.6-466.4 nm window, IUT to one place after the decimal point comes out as 26.5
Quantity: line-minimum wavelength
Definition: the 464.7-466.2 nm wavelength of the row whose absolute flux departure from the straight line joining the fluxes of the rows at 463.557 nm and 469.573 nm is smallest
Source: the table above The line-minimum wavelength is 465.482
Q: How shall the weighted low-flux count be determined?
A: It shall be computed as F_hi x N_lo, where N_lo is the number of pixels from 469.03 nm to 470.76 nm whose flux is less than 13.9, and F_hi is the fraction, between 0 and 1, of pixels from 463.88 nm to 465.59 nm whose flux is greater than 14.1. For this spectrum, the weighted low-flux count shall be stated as 3.0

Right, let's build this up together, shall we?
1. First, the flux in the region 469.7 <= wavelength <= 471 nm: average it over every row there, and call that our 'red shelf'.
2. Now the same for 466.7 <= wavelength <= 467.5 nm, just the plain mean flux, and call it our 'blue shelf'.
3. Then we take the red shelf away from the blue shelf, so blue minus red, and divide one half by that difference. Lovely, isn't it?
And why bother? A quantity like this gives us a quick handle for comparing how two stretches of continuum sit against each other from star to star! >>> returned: 0.3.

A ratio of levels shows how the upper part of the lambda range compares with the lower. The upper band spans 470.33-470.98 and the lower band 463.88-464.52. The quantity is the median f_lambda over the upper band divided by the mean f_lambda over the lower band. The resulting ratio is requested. 0.97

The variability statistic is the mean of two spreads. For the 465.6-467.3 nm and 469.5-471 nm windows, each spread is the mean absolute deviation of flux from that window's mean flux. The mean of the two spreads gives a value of 0.65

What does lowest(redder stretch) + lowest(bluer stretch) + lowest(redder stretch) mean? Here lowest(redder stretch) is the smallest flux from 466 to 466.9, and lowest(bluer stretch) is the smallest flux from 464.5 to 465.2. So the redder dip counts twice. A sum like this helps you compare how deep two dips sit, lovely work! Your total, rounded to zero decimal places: 40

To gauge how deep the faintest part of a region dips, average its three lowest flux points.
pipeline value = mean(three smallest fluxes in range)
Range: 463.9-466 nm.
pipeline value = 13.4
